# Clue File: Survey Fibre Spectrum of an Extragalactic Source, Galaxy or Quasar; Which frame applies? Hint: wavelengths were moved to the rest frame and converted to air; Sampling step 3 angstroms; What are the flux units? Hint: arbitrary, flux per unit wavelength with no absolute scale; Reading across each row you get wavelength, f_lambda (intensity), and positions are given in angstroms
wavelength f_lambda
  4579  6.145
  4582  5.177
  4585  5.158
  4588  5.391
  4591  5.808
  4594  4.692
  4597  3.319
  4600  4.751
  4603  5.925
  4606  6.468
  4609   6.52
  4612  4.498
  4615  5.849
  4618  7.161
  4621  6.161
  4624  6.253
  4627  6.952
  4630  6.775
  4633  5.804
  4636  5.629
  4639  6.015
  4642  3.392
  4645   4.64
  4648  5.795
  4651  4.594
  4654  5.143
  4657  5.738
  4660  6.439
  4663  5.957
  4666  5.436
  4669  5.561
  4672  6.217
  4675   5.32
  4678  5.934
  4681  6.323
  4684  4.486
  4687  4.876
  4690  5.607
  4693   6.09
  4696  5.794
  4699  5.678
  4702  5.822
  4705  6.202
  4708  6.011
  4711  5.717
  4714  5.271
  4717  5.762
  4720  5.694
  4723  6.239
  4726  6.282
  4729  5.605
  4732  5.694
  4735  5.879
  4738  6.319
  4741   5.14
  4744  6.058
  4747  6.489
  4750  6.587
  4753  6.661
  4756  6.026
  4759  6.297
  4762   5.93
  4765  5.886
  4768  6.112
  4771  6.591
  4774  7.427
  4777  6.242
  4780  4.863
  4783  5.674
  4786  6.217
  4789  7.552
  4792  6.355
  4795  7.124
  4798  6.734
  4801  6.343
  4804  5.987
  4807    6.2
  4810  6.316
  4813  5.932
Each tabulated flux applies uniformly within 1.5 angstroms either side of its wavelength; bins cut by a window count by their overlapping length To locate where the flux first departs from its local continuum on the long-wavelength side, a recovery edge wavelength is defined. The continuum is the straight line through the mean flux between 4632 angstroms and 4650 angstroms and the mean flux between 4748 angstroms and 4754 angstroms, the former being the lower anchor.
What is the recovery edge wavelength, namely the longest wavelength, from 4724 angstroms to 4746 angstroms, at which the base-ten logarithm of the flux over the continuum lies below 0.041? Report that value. 4744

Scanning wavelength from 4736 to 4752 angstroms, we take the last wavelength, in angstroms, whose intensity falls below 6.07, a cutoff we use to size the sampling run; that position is 4744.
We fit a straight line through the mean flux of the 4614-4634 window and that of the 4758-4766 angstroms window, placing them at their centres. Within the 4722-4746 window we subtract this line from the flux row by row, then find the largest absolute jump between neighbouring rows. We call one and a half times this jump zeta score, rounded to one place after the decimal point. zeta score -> 1.8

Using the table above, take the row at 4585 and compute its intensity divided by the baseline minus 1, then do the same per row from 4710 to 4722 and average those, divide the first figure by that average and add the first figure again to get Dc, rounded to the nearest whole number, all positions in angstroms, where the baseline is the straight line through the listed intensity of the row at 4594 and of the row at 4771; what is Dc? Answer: -2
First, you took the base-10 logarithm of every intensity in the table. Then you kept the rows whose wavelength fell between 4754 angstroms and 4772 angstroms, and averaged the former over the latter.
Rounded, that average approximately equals 0.79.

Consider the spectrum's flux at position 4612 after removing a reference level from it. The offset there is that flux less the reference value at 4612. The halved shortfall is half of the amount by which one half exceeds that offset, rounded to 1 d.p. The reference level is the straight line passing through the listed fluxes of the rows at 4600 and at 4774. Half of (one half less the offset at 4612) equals 0.5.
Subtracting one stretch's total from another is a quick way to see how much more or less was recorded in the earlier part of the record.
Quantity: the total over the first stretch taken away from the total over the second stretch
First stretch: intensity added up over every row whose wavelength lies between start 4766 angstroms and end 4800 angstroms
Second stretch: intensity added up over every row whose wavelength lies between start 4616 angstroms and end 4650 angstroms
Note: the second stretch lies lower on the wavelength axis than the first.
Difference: -6.3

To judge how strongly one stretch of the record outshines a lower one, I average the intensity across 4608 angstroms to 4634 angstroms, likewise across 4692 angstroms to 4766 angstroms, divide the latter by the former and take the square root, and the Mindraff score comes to 0.98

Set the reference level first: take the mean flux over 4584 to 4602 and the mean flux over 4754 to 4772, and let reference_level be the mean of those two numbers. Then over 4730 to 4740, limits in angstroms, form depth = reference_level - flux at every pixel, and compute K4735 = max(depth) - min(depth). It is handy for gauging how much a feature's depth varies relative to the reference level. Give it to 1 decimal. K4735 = 0.6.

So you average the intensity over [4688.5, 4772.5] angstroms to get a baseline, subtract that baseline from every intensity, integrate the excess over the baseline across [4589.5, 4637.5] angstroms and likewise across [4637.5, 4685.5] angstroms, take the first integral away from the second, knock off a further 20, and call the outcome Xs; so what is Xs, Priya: -37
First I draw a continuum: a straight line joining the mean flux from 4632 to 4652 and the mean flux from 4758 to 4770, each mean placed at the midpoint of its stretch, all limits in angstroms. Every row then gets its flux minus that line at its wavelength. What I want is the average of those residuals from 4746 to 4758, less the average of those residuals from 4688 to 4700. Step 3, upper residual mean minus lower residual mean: 0.2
